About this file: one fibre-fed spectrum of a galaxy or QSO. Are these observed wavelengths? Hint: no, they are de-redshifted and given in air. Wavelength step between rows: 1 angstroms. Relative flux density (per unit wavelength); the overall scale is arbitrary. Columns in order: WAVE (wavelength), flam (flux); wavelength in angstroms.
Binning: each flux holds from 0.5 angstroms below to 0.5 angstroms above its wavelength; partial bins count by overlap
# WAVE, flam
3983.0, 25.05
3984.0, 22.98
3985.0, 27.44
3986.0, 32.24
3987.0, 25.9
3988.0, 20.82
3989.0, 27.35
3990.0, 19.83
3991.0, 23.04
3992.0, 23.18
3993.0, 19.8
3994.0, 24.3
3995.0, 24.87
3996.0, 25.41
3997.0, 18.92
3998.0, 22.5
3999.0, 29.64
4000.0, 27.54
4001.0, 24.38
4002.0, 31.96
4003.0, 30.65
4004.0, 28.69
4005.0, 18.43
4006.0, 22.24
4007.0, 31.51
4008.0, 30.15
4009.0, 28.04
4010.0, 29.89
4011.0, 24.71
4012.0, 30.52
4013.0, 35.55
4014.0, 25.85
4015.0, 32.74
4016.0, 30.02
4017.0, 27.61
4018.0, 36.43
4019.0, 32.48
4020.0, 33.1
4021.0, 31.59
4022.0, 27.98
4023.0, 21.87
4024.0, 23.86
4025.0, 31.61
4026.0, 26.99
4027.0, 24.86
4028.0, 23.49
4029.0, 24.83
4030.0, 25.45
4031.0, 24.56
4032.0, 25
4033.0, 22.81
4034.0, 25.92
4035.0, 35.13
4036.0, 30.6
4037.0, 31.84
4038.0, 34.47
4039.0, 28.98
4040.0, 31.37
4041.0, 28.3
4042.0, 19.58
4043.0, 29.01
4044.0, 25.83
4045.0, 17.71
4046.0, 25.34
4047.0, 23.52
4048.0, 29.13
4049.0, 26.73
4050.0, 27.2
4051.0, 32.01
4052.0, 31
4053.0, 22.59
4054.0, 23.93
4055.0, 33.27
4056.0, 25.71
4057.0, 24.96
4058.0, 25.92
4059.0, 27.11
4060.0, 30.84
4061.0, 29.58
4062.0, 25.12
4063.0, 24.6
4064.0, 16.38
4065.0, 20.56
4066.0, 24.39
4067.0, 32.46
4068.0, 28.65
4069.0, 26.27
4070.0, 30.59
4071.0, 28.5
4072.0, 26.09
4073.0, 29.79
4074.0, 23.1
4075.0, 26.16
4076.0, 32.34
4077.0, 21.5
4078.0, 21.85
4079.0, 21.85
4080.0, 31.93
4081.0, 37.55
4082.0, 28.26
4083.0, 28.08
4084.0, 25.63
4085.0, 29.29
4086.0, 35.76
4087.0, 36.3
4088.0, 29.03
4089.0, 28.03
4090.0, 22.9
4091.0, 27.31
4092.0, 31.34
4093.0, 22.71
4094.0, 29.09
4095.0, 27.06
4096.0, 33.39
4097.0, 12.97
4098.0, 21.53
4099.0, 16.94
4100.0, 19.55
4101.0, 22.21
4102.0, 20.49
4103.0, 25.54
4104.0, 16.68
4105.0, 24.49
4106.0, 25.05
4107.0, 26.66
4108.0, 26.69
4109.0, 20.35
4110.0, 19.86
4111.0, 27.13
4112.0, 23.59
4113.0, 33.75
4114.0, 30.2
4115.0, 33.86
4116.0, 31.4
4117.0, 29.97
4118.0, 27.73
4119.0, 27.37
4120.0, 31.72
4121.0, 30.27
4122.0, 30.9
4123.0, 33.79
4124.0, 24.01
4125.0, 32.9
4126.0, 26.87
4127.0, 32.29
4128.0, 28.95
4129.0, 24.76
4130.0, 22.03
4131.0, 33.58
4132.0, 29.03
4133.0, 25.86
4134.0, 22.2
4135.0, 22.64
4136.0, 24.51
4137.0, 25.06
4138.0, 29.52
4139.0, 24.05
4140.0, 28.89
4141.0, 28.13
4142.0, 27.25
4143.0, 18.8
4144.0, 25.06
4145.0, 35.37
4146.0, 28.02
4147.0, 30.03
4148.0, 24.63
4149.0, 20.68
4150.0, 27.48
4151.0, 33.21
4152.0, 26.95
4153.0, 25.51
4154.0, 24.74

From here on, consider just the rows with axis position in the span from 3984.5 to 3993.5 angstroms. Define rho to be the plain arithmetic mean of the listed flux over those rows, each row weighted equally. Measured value 24.4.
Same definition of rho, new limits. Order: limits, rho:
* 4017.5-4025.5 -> 29.9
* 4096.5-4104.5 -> 19.5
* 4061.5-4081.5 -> 26.5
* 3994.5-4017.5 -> 27.5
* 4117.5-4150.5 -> 27.4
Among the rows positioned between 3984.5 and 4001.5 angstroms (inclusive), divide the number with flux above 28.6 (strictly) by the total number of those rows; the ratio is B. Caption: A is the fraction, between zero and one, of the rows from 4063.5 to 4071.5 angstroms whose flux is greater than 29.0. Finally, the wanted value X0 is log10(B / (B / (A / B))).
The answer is 0.33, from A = 0.25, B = 0.12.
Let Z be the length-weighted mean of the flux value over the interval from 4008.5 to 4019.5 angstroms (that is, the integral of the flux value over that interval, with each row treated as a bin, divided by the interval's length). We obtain 30.3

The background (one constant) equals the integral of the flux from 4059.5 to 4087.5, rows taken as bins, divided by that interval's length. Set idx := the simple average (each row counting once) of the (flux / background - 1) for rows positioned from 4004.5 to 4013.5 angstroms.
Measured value 0.01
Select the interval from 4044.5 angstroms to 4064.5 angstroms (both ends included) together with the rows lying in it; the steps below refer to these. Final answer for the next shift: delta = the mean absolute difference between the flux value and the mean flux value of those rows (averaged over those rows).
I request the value 3.2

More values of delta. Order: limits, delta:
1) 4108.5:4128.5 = 3.4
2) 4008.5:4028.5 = 3.4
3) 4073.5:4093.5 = 3.9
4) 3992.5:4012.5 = 3.7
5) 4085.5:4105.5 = 5.1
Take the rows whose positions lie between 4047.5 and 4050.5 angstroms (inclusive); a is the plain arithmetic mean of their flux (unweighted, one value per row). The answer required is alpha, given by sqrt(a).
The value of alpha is 5.3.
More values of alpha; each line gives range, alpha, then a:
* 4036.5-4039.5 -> 5.6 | 31.8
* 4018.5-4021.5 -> 5.7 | 32.4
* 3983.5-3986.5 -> 5.2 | 27.6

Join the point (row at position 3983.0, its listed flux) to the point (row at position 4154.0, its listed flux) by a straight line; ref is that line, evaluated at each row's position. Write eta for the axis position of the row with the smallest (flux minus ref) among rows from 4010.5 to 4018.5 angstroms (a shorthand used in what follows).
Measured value 4011.0 angstroms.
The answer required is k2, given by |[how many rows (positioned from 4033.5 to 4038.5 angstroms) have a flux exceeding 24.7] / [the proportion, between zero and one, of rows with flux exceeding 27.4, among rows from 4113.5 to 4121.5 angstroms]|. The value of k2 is 6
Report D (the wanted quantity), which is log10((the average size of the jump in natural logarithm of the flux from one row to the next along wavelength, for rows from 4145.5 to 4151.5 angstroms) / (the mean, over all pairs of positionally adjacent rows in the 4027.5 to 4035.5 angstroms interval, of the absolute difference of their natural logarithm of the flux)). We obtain 0.29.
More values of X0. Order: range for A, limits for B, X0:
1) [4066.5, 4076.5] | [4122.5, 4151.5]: 0.02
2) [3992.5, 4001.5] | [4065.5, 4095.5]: -0.59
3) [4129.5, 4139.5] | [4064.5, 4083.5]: -0.09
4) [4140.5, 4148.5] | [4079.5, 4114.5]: -0.10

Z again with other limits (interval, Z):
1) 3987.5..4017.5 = 26.3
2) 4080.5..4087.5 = 31.6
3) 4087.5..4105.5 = 24.0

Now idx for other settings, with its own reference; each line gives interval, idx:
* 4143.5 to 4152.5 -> 0.01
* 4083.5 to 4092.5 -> 0.07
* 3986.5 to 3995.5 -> -0.16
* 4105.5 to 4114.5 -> -0.06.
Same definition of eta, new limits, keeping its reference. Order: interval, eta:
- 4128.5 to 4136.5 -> 4130.0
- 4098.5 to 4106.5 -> 4104.0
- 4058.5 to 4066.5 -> 4064.0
